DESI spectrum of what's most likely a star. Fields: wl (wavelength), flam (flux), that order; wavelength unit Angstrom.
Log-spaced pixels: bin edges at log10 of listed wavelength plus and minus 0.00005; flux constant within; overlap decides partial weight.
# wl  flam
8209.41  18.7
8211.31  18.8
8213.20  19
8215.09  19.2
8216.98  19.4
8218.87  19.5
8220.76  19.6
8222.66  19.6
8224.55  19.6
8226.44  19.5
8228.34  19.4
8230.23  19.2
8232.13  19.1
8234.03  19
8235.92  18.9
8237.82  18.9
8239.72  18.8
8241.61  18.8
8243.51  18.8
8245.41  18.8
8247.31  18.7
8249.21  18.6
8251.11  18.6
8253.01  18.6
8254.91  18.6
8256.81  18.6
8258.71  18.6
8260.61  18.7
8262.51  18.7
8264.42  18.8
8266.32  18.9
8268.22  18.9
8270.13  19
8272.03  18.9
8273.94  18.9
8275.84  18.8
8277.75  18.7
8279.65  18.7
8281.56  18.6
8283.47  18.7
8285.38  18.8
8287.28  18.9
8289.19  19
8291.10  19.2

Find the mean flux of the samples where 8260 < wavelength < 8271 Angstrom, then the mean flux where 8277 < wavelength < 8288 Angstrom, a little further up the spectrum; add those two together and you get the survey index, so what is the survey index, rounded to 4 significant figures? 37.57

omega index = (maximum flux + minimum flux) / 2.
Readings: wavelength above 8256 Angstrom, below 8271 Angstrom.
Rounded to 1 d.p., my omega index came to 18.8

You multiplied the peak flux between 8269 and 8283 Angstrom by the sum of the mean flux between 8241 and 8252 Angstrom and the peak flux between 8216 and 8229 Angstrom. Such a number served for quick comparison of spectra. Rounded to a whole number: 728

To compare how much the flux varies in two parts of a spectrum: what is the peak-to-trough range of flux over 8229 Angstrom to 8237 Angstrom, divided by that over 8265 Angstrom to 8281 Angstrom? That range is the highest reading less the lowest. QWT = 1.0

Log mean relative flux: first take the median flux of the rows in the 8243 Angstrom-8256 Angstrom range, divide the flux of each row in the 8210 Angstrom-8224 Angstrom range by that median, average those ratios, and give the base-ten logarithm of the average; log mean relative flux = 0.016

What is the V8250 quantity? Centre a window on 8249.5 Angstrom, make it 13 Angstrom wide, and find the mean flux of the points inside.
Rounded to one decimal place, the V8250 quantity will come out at 18.7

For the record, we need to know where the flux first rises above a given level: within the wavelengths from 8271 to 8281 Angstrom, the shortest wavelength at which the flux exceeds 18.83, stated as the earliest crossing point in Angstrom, 8272.03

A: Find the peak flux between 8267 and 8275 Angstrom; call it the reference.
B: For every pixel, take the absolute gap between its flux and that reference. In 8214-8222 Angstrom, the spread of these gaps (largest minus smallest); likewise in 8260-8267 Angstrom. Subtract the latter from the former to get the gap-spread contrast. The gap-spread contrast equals 0.20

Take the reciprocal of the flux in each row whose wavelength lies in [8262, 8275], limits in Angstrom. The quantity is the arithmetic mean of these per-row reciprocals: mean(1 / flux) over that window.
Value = 0.0530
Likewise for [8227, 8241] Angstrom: 0.0525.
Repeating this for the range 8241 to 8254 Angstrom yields 0.0535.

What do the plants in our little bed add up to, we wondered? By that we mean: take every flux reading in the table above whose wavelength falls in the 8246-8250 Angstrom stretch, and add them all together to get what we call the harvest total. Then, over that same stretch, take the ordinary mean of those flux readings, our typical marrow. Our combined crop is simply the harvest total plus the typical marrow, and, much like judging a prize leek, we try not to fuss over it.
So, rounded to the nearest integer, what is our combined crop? 56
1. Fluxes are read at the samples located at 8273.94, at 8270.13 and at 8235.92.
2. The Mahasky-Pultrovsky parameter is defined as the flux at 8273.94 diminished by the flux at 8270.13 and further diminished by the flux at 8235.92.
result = -19.0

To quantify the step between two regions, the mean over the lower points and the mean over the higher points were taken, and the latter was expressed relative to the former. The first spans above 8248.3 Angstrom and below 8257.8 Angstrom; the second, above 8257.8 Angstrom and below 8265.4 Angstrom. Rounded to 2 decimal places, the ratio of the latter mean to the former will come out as 1.01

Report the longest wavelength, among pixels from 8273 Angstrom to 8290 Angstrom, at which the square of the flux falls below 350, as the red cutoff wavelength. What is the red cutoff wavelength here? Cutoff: 8283.47 Angstrom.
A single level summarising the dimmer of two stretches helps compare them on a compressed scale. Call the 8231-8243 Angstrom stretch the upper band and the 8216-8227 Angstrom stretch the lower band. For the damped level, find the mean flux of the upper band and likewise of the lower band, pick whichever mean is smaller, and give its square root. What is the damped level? 4.35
